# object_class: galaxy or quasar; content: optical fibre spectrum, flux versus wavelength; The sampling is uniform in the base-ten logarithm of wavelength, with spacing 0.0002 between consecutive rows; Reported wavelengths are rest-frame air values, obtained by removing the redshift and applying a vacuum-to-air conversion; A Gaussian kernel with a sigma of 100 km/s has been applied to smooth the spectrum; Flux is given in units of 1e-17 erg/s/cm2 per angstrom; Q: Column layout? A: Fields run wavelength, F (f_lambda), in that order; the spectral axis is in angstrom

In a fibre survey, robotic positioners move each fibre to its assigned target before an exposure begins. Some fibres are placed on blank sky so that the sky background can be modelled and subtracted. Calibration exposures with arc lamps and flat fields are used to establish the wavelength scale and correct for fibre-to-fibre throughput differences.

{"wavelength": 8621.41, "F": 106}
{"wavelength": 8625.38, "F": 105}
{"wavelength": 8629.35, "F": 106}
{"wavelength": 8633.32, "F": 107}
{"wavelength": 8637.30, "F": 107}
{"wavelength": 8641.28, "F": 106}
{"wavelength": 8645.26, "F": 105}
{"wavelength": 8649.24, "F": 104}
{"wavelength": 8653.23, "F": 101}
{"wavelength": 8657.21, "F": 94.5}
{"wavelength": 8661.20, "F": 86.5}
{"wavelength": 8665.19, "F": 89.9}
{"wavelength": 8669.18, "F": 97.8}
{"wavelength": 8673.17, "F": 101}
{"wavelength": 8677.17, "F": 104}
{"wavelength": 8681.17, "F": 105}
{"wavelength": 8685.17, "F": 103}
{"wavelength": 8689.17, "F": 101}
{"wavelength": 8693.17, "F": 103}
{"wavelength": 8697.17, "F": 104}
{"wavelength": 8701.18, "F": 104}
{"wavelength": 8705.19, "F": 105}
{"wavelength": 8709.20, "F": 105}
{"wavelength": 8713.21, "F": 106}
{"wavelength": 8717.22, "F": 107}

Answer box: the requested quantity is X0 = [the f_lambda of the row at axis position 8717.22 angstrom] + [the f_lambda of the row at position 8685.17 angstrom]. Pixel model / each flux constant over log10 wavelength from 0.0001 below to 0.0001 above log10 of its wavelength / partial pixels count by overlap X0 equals 210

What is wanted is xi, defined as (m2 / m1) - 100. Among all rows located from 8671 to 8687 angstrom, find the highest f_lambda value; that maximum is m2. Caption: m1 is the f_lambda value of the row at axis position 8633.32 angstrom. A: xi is -99.02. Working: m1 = 107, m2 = 105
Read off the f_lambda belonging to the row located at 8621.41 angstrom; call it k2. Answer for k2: 106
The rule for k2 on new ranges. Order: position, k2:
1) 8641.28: 106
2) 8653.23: 101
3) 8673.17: 101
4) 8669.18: 97.8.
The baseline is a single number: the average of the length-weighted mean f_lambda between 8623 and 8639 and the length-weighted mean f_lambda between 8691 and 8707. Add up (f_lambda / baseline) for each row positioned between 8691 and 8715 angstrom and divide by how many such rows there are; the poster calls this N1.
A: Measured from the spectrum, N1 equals 0.99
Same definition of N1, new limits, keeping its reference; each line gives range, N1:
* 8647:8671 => 0.91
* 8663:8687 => 0.95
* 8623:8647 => 1.01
